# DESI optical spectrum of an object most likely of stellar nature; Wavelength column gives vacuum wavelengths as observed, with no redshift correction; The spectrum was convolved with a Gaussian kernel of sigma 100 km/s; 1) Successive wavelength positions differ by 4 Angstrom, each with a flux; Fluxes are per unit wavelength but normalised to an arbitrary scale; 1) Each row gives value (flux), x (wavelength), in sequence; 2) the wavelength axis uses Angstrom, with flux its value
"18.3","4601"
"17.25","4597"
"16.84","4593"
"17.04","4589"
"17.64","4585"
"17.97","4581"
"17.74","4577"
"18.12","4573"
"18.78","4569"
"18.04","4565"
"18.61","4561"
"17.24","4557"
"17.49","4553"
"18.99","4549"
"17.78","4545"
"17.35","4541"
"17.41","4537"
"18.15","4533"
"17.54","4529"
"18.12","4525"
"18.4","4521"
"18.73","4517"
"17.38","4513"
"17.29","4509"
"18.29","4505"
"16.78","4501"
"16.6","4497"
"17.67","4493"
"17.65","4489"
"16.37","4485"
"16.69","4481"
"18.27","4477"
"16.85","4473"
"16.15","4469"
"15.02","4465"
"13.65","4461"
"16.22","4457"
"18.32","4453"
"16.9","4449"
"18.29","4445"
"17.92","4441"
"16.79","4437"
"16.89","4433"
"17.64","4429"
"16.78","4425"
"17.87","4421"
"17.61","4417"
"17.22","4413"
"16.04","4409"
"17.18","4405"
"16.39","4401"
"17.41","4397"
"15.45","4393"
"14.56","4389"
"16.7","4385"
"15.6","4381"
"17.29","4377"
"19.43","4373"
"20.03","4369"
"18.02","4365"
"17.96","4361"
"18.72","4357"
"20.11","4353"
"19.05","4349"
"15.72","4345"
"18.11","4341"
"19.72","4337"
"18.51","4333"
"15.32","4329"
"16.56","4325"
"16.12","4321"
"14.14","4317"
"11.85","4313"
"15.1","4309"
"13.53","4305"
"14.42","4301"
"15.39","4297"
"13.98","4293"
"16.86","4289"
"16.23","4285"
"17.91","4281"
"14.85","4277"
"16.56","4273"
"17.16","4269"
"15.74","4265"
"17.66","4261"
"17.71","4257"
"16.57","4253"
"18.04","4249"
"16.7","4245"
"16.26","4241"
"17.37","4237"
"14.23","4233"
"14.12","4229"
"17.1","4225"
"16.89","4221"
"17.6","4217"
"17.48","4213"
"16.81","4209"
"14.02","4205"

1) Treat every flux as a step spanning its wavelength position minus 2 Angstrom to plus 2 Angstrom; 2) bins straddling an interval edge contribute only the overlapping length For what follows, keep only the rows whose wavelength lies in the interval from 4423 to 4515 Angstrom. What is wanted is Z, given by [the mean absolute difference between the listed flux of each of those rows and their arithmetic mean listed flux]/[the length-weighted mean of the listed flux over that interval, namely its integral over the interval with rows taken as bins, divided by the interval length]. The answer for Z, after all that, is 0.05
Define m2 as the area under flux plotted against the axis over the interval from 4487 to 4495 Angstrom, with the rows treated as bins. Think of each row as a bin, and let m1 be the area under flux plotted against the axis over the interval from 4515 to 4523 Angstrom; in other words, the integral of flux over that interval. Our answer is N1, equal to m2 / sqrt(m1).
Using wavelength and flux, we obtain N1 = 11.59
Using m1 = 149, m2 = 141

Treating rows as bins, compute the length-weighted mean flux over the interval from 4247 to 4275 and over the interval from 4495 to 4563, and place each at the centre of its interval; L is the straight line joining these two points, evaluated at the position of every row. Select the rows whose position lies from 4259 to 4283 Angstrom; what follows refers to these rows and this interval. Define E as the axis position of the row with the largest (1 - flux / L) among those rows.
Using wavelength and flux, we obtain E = 4277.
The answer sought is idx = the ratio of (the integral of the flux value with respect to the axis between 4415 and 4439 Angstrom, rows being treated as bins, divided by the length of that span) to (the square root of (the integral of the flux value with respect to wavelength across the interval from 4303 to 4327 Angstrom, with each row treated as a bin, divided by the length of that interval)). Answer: 4.53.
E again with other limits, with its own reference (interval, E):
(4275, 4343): 4313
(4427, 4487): 4461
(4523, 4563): 4557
